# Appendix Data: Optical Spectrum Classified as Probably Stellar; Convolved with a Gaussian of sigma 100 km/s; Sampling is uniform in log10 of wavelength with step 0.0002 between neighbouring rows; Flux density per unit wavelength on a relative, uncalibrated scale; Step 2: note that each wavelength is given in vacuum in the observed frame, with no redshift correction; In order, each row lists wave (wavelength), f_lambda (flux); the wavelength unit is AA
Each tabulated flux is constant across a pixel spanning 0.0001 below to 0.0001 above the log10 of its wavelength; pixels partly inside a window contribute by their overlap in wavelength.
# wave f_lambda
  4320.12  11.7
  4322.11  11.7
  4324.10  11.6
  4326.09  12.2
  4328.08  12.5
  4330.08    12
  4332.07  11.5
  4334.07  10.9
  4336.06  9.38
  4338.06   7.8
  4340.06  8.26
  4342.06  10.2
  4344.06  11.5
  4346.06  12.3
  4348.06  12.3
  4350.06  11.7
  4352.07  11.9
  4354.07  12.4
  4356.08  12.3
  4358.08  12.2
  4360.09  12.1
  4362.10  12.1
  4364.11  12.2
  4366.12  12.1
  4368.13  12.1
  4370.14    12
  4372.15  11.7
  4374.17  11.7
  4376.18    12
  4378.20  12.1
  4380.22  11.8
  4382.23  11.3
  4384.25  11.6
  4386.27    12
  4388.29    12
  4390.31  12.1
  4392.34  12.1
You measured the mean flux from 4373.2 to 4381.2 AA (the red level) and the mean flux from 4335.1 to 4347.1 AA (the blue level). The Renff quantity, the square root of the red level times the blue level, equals 10.9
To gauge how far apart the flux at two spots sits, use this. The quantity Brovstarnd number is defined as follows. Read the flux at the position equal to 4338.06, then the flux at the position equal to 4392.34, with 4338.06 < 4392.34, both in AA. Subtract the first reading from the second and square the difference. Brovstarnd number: 18.5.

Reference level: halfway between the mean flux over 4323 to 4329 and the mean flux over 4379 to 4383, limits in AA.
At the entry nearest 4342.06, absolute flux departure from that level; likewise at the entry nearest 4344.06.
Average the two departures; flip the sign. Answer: -1.0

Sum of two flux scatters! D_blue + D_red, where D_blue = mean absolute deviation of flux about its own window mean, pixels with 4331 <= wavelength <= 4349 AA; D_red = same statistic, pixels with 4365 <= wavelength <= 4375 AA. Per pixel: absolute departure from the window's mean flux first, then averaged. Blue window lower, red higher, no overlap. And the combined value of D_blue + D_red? 1.6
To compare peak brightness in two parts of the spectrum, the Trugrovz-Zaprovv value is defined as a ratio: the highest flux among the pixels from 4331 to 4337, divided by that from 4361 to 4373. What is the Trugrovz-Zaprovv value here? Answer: 0.94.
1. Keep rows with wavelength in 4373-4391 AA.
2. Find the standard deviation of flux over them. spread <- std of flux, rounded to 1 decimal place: 0.3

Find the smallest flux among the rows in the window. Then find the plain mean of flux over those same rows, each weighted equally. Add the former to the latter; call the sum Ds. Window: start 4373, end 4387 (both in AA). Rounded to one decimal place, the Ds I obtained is 23.1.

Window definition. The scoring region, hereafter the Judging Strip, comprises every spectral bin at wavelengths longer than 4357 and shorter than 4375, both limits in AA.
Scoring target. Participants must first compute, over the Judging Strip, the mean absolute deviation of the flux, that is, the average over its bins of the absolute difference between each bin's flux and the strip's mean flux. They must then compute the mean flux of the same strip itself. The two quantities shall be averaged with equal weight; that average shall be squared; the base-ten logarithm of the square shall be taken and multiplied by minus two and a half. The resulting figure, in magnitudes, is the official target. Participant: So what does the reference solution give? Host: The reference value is -3.92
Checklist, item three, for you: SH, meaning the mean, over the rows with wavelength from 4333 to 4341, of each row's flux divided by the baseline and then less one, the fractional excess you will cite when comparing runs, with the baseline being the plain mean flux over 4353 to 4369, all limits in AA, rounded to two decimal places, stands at -0.25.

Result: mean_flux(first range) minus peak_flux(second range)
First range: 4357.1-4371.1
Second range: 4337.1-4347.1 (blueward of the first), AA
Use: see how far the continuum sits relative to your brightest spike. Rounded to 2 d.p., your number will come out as -0.19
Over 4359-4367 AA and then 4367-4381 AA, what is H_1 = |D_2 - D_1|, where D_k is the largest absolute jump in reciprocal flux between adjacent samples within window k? 0.0015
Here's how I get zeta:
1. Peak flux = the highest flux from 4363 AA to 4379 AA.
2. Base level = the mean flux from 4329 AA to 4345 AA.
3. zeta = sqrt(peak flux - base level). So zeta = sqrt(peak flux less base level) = 1.4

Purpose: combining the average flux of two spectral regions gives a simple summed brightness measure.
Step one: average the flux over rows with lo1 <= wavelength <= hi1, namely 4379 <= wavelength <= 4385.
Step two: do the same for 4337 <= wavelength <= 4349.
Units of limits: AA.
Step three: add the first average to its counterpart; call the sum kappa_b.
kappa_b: 22.0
